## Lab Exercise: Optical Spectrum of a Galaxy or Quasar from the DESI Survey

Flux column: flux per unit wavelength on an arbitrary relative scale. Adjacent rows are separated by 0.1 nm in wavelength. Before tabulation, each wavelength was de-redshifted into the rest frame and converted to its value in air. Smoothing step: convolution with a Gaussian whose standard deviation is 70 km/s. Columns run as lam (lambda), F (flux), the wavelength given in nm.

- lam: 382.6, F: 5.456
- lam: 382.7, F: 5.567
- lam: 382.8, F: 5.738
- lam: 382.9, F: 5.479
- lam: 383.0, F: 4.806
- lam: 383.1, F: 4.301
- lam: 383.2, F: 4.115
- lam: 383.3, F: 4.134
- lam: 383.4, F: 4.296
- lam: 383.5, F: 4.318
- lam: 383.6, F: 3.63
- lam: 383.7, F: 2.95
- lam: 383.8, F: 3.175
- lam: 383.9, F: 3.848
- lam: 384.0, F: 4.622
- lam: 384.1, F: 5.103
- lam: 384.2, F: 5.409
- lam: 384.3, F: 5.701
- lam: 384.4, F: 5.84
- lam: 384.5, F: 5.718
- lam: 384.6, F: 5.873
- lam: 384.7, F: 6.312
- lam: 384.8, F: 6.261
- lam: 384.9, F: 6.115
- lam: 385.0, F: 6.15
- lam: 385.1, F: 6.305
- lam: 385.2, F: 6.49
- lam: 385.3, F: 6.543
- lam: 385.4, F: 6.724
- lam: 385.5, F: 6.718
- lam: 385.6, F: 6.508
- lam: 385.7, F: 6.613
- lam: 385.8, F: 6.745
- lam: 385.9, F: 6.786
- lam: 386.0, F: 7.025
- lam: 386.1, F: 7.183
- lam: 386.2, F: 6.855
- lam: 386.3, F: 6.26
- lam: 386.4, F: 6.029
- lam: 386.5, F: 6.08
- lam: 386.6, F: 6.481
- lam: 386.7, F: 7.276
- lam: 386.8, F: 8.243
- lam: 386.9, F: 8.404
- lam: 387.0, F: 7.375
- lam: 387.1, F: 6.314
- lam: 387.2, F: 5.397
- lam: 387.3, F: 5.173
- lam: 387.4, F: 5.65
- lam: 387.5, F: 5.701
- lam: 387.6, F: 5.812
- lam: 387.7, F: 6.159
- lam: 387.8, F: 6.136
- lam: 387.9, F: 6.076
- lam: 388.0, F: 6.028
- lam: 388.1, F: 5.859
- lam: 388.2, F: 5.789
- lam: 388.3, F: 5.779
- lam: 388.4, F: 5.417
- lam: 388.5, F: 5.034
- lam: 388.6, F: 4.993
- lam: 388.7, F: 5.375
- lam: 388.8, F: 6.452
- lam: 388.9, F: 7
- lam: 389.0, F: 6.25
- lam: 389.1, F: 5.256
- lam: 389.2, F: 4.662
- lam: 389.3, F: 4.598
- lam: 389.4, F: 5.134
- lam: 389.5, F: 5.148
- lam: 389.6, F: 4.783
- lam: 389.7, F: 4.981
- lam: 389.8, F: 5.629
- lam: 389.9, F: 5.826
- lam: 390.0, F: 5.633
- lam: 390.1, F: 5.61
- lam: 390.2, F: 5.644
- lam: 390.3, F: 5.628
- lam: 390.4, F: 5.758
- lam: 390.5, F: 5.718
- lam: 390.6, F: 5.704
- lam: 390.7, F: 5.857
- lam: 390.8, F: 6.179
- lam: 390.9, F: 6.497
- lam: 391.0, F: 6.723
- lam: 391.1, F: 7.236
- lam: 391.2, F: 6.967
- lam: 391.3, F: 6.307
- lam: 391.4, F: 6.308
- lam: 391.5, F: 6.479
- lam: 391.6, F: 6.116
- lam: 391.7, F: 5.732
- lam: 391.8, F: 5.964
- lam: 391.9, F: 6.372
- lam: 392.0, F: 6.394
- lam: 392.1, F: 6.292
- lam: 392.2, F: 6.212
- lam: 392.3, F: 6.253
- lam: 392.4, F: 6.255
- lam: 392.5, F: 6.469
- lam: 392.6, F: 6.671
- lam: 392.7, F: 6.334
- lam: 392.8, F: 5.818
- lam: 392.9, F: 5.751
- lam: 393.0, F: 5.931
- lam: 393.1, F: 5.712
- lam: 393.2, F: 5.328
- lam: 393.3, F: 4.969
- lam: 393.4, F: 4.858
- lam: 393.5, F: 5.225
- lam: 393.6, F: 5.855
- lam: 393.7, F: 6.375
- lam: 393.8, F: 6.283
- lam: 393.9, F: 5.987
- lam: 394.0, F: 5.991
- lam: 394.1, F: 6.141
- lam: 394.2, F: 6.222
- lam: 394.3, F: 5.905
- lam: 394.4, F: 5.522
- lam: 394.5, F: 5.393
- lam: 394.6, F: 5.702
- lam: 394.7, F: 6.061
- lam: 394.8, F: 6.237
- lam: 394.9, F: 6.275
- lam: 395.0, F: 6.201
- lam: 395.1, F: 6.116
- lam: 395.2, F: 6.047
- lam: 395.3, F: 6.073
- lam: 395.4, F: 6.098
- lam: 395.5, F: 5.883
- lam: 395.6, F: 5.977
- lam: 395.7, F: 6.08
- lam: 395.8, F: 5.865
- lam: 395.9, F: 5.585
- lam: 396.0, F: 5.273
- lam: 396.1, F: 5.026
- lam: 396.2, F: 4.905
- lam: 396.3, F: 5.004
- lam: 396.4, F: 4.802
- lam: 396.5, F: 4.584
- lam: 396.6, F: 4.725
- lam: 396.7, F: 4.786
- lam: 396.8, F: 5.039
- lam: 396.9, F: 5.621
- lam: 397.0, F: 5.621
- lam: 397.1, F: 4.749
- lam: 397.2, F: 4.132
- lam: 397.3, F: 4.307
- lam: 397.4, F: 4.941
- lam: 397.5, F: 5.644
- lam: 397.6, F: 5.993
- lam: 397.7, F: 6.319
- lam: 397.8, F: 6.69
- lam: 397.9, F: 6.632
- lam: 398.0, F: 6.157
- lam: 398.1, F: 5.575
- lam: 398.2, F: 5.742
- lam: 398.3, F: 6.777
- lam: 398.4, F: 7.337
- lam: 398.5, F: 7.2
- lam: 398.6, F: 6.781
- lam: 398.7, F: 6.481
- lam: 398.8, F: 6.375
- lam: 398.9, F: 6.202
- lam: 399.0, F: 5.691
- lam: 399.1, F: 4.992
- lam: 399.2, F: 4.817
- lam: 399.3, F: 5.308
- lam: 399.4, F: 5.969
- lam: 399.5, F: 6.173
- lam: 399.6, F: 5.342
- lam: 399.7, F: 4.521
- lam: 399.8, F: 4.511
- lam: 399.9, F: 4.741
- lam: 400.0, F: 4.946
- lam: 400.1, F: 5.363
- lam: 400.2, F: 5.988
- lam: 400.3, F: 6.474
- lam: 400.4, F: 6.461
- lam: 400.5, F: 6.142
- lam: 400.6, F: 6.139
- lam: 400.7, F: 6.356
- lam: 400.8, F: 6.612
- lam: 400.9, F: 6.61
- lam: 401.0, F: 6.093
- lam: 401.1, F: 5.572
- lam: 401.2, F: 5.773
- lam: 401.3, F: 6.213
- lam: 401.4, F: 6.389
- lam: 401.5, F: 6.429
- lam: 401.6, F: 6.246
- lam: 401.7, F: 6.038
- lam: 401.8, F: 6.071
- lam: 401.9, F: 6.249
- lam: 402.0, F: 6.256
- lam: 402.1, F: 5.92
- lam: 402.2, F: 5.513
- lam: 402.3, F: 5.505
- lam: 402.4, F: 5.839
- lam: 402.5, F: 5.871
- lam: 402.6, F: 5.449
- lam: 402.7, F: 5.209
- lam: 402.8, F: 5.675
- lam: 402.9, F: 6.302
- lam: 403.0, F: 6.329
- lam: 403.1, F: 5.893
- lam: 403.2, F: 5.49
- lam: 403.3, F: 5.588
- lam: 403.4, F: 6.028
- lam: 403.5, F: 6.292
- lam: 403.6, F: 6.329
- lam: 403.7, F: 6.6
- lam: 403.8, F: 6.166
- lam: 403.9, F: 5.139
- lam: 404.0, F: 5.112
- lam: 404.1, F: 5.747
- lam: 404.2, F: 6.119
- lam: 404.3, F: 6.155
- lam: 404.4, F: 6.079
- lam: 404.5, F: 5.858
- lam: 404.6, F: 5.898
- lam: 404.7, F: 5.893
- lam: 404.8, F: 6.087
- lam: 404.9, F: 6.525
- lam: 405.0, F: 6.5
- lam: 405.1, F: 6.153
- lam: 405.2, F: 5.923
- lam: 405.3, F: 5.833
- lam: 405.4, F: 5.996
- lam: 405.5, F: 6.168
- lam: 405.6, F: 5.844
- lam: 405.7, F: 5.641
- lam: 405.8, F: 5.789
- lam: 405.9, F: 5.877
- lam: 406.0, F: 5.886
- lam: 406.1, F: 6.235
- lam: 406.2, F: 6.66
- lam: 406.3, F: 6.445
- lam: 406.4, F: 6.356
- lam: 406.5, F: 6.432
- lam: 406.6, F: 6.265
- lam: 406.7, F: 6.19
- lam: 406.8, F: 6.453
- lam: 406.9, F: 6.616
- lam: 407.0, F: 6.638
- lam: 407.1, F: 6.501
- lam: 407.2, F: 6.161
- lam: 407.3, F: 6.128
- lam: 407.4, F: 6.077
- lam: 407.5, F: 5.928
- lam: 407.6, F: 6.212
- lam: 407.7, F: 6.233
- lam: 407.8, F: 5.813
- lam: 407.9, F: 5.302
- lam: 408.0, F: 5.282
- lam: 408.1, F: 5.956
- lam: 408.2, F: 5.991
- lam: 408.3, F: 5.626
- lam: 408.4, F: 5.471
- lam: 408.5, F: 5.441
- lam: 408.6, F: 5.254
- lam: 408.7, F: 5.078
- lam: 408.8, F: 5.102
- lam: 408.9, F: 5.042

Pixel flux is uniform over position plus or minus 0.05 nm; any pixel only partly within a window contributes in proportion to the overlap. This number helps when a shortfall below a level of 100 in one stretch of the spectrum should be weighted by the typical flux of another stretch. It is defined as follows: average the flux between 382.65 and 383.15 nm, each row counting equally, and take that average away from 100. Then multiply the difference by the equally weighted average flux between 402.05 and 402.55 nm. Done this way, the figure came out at 543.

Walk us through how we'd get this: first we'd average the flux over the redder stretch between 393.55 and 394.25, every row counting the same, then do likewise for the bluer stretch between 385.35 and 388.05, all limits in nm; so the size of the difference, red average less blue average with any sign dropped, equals 0.4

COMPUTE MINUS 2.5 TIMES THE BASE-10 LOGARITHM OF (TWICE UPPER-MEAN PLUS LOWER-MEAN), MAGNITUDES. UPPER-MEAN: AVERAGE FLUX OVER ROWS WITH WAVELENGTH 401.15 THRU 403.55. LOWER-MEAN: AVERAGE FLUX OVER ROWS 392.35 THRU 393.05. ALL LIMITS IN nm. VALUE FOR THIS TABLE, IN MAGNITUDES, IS -3.14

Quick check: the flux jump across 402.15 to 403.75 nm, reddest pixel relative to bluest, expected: 1.1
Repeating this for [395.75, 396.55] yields -1.3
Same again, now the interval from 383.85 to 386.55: 2.2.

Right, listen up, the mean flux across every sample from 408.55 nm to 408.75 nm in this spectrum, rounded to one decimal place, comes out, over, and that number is 5.2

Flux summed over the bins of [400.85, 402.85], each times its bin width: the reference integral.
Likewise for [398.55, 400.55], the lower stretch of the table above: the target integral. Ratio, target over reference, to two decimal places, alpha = 0.95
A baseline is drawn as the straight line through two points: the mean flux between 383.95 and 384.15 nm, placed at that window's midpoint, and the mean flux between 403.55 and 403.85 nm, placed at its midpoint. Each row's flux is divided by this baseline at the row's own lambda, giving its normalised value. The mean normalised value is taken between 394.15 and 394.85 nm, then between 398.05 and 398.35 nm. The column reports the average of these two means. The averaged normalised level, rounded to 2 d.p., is 1.03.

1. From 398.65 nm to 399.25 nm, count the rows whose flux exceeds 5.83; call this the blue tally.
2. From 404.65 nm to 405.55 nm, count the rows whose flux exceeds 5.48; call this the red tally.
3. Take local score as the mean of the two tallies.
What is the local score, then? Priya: 6.0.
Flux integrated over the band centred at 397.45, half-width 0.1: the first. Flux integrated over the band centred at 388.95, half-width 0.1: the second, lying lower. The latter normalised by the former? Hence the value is 1.25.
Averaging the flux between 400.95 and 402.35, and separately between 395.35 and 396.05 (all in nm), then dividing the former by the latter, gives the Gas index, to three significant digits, 1.03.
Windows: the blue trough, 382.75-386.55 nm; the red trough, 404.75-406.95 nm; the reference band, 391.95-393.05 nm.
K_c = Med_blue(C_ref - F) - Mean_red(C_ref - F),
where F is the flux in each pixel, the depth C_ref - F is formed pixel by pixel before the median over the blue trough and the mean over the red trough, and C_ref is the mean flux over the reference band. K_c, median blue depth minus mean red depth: 0.2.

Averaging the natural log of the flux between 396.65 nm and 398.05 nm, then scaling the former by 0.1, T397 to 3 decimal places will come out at 0.169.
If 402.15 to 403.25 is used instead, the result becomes 0.174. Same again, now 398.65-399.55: 0.175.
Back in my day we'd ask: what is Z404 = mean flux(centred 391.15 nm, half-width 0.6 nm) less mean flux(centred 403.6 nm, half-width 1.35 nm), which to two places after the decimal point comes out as 0.45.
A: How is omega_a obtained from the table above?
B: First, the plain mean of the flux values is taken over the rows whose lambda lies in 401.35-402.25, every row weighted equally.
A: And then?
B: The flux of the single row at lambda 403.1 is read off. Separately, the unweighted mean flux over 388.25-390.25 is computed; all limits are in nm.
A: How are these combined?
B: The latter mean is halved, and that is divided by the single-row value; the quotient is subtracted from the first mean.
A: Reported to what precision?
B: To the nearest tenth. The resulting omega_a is 5.7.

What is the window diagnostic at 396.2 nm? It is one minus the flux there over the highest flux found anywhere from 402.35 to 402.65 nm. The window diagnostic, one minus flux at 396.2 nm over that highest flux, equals 0.16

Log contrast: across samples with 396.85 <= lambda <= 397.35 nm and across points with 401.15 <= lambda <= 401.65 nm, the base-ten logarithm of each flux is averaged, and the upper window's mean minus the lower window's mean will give 0.11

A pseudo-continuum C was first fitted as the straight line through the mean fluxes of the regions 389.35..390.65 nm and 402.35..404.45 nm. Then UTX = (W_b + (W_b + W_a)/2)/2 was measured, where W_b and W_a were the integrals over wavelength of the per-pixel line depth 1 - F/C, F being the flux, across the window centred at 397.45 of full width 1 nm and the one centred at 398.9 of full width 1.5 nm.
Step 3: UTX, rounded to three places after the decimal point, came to 0.004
